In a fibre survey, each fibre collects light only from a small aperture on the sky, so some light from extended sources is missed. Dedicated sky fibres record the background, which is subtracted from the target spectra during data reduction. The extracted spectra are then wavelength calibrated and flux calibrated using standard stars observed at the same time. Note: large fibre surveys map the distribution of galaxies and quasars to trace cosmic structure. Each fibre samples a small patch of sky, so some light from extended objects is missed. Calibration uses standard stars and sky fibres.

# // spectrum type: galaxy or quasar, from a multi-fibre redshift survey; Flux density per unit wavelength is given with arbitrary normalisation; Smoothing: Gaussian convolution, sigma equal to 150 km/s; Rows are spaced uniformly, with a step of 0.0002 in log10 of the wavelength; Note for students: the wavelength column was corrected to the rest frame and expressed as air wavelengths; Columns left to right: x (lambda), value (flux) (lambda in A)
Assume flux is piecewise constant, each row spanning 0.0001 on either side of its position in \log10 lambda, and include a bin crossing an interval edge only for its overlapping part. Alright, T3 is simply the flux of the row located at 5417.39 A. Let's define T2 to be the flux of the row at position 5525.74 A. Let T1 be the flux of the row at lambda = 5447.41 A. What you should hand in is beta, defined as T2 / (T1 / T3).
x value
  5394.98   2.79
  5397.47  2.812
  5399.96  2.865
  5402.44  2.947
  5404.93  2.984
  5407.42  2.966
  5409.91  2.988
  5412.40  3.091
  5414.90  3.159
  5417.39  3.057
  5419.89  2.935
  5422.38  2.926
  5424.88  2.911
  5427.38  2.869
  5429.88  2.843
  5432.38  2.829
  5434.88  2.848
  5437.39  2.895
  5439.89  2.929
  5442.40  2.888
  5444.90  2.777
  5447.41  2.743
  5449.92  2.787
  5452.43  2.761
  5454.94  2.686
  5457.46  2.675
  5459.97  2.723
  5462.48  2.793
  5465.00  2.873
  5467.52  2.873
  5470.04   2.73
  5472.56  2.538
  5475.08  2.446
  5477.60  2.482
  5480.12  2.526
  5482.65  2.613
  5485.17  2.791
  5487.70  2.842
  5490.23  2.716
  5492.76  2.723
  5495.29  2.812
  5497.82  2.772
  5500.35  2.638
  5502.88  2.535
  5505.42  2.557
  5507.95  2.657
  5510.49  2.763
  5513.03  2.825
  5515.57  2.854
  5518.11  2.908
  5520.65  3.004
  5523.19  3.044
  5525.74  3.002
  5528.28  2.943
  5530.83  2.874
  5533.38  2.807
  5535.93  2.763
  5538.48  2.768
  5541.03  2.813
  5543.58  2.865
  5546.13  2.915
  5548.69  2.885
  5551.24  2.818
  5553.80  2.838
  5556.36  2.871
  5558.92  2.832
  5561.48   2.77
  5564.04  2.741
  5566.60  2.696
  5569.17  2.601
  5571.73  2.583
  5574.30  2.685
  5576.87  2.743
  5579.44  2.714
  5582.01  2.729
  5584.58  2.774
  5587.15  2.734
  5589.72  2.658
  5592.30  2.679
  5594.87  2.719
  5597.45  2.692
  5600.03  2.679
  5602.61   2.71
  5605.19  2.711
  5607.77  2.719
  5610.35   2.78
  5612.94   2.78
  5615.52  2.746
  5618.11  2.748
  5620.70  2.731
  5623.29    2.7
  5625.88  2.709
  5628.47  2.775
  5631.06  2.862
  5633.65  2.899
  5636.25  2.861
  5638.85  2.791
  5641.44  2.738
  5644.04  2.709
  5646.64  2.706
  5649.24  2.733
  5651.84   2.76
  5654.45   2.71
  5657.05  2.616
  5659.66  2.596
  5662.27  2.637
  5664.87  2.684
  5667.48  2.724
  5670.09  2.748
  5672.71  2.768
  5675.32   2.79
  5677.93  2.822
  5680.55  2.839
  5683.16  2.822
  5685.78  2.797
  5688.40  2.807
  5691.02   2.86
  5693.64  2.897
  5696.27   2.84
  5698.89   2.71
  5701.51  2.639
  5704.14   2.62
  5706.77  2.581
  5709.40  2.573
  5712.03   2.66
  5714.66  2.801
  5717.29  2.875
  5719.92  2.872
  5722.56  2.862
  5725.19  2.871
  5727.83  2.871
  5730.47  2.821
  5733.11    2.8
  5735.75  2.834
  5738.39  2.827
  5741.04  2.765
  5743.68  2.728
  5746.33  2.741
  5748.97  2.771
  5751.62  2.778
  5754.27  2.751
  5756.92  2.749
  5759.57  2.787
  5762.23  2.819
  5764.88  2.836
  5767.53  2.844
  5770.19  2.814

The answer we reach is 3.3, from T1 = 2.743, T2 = 3.002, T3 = 3.057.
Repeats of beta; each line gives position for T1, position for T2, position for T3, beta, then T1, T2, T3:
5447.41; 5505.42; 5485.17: 2.6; 2.743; 2.557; 2.791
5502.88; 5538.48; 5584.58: 3.0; 2.535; 2.768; 2.774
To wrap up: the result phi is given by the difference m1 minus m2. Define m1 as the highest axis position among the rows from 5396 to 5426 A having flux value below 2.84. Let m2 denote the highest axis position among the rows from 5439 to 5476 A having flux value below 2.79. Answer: -77.6 A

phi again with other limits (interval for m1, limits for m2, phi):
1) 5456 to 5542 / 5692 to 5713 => -171.0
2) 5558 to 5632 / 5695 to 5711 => -80.9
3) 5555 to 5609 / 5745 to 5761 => -151.8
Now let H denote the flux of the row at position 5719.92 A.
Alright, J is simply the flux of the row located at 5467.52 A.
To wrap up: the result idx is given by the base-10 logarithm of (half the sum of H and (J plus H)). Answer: 0.634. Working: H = 2.872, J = 2.873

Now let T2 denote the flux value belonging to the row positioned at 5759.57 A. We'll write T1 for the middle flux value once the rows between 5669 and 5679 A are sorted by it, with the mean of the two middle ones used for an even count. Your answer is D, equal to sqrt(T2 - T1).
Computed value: 0.089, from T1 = 2.78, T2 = 2.787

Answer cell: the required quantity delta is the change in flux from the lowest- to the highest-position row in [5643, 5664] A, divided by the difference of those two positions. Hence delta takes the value -0.004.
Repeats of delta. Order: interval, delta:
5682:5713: -0.006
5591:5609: 0.003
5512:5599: -0.002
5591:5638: 0.004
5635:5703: -0.003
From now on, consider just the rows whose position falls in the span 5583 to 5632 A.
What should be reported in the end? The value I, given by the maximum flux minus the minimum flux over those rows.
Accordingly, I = 0.20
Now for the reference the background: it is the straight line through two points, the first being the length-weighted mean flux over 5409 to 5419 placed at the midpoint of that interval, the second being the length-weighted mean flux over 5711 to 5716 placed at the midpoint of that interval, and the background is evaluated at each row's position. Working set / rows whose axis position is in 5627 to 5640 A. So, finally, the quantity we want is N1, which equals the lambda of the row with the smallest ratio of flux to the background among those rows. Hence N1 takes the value 5628.47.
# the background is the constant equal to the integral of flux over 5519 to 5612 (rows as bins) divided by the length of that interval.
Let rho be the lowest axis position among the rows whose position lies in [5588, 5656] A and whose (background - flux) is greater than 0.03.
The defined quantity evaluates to 5589.72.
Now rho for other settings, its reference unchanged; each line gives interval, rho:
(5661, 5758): 5662.27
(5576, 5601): 5576.87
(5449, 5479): 5454.94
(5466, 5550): 5470.04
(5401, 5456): 5447.41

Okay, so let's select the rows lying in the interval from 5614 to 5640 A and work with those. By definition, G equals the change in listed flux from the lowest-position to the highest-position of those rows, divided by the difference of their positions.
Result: 0.002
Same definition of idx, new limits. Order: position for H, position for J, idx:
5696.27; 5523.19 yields 0.640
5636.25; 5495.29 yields 0.630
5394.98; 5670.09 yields 0.620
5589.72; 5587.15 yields 0.605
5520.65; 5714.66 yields 0.644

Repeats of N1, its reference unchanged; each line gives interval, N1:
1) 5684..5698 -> 5685.78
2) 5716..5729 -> 5722.56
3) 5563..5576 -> 5571.73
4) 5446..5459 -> 5457.46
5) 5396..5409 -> 5397.47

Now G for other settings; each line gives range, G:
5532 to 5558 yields 0.003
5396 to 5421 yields 0.005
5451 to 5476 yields -0.014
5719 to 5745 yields -0.006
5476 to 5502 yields 0.007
